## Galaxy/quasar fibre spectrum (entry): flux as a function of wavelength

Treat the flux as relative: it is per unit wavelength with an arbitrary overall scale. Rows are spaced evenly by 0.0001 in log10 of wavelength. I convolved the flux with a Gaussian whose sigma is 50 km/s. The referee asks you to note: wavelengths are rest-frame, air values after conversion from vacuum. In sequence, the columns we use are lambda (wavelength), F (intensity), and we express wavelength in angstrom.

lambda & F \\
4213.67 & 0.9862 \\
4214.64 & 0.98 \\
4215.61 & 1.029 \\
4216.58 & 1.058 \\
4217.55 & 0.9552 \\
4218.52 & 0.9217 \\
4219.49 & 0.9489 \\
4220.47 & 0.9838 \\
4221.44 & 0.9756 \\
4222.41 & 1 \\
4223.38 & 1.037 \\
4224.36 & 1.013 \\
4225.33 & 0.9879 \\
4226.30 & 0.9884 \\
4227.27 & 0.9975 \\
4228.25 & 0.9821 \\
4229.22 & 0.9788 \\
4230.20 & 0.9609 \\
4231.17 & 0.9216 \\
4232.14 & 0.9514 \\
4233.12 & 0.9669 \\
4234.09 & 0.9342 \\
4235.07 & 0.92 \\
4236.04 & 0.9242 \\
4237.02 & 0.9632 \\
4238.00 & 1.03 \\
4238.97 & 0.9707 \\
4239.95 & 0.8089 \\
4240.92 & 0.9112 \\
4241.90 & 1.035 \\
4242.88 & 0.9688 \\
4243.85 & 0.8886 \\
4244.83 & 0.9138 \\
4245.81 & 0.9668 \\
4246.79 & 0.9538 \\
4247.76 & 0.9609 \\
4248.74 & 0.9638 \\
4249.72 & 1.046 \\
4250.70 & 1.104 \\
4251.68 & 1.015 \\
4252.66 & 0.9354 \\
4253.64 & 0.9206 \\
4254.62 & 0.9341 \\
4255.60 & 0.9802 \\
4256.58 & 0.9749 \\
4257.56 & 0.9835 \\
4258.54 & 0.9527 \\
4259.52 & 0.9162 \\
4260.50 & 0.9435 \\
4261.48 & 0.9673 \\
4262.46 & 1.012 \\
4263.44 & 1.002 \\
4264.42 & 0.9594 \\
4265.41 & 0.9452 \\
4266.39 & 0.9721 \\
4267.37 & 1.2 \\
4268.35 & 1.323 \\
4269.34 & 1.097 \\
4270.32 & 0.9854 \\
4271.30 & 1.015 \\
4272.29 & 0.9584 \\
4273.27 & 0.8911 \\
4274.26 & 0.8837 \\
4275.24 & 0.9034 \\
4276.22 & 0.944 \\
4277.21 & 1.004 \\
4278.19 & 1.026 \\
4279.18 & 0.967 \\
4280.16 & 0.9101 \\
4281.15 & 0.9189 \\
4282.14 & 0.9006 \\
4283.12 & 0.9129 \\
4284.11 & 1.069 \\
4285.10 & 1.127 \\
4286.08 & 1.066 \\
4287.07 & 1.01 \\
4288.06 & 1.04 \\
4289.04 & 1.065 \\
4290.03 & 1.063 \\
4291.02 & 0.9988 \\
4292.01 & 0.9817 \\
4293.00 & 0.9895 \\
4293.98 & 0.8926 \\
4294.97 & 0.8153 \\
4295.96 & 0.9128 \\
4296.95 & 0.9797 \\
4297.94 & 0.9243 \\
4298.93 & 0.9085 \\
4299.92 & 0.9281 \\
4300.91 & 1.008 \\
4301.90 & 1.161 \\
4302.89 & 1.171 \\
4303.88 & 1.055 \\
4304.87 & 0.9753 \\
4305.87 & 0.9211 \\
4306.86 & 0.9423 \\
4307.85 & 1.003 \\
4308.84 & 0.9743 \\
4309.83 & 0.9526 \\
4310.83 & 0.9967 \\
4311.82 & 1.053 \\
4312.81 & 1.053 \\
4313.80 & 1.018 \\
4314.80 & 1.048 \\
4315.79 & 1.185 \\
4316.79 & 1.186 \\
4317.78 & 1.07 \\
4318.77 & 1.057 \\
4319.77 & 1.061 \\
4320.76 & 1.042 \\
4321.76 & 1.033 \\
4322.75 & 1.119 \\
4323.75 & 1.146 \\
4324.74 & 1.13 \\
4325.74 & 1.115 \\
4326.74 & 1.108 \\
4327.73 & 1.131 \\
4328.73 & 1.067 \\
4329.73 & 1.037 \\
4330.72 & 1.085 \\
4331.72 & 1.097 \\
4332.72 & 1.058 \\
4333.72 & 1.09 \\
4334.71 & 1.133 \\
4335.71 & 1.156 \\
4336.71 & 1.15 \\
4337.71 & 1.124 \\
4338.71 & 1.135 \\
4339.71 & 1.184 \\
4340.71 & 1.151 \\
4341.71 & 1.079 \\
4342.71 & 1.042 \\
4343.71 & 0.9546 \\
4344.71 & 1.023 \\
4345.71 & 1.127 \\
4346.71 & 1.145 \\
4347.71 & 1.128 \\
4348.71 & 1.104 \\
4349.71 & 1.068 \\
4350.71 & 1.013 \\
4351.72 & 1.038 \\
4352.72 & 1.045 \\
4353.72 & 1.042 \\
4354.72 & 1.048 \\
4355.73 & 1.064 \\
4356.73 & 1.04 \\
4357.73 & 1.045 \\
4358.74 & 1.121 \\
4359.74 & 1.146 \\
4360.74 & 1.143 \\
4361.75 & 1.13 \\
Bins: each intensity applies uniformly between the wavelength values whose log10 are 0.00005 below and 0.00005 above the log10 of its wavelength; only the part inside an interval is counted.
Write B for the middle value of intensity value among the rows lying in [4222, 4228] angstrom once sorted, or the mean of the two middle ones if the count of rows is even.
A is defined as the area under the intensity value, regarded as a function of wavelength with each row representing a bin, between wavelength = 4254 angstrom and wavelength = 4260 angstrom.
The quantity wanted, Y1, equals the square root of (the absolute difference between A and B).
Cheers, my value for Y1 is 2.18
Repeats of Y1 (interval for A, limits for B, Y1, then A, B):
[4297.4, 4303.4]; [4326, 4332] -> 2.24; 6.1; 1.09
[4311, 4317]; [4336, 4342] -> 2.31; 6.5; 1.14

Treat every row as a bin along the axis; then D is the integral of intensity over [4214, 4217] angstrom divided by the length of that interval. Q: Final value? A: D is 1.02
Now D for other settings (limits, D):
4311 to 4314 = 1.04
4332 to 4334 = 1.07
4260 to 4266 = 0.97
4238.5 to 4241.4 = 0.90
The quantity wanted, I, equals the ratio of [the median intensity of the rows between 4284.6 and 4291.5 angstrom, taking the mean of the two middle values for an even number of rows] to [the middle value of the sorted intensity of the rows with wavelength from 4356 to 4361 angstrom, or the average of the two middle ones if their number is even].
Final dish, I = 0.95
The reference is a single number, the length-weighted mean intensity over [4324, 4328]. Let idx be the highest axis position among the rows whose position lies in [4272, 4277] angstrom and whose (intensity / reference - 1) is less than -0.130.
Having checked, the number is 4276.22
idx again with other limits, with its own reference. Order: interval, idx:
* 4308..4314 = 4309.83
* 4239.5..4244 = 4243.85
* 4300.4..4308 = 4306.86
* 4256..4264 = 4261.48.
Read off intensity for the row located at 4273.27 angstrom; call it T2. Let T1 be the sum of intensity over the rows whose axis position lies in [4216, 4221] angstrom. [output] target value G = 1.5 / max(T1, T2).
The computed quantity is 0.31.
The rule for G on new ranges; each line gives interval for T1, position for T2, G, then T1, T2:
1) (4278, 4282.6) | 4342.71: 0.32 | 4.72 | 1.042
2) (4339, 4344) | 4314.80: 0.28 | 5.41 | 1.048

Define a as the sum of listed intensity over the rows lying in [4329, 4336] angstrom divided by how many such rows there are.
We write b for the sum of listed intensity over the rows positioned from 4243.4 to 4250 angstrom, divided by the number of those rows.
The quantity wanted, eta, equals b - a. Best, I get -0.14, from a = 1.09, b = 0.96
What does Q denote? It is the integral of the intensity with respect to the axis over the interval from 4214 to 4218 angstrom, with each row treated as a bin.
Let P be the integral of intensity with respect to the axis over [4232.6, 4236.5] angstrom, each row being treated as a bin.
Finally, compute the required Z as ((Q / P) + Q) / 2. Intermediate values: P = 3.65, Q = 4.0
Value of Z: 2.56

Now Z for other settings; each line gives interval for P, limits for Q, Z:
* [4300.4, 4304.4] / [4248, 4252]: 2.52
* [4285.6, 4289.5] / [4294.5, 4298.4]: 2.20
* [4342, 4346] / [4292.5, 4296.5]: 2.25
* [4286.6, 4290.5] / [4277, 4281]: 2.42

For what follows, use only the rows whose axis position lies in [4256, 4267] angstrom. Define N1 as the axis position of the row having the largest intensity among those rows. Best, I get 4262.46 angstrom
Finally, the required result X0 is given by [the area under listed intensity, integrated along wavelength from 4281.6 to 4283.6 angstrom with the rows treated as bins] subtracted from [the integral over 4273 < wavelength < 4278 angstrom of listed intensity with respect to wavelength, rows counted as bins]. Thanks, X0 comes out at 3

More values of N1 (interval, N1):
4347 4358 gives 4347.71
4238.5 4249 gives 4241.90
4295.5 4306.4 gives 4302.89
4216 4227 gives 4216.58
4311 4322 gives 4316.79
